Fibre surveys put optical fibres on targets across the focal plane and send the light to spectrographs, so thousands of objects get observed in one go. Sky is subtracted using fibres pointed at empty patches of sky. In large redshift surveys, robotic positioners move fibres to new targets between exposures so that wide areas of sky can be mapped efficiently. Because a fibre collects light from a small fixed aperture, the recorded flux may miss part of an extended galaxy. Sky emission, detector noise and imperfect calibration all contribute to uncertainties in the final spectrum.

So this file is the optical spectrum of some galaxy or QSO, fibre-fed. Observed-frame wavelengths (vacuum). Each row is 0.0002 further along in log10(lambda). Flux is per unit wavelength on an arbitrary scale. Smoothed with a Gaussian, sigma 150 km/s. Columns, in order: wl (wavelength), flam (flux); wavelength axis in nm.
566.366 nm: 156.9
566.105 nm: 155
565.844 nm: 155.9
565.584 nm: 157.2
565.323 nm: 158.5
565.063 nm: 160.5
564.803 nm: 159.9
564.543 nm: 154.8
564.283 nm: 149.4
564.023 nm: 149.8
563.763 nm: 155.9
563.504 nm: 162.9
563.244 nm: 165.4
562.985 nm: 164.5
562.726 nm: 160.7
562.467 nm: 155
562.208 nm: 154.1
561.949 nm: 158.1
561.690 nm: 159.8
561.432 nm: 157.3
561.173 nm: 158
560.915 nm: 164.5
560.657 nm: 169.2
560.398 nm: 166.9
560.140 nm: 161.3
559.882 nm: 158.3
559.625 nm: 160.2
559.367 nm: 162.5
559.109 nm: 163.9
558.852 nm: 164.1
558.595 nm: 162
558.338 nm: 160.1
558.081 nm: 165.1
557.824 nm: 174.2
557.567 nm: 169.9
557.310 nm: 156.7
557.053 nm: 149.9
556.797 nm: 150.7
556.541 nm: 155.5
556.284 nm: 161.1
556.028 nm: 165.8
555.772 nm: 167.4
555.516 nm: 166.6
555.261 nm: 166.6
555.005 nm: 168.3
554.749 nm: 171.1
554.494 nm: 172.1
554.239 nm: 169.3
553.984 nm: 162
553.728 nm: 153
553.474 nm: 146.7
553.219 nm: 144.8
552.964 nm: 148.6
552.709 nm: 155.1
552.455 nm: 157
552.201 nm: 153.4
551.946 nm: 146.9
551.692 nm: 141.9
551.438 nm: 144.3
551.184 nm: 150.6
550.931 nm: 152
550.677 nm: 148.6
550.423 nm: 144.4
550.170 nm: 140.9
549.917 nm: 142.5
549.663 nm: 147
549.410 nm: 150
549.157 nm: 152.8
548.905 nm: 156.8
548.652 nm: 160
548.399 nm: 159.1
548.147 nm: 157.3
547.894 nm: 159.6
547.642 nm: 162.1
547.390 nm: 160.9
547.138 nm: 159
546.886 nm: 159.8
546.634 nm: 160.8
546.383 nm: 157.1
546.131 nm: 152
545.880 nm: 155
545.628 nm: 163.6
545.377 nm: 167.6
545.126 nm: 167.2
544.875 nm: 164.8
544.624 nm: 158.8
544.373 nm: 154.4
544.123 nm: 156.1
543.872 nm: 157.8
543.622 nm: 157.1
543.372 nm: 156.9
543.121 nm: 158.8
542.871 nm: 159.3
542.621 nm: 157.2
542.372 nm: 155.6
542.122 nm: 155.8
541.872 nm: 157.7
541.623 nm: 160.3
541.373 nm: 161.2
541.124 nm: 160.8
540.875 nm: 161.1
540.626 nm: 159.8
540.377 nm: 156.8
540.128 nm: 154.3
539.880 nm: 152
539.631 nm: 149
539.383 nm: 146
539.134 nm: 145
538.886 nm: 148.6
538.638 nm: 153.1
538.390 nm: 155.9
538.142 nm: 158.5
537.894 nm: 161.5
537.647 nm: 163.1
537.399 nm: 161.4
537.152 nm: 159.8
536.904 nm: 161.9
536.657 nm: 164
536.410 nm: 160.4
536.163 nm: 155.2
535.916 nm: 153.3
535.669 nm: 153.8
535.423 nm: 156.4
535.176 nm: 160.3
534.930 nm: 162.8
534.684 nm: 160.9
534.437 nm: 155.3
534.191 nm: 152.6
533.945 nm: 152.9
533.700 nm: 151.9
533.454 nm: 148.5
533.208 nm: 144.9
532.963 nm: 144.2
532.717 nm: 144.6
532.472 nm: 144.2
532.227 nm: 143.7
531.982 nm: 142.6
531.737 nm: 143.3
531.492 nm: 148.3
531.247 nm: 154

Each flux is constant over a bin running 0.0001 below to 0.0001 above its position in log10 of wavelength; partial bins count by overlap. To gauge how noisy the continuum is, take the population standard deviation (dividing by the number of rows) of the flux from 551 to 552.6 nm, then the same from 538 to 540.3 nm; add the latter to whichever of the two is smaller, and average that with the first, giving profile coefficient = 6.9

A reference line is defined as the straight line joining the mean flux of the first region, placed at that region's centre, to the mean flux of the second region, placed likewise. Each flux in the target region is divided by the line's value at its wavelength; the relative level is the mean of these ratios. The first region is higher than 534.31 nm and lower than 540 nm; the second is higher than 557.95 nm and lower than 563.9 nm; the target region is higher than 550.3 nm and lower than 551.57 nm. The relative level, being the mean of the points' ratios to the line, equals 0.929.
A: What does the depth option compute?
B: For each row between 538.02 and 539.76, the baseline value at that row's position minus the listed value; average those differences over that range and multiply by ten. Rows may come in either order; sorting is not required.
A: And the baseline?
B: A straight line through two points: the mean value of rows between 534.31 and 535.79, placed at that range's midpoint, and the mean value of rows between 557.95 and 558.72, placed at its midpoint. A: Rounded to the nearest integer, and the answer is 81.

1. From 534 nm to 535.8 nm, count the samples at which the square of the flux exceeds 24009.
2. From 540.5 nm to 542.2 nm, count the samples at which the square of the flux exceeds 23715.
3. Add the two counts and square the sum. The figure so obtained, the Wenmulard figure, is 144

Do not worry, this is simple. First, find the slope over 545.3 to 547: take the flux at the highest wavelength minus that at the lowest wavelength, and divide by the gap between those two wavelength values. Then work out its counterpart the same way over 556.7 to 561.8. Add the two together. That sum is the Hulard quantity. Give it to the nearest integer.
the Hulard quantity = -3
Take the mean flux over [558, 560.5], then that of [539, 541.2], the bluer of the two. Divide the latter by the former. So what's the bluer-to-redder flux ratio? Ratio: 0.95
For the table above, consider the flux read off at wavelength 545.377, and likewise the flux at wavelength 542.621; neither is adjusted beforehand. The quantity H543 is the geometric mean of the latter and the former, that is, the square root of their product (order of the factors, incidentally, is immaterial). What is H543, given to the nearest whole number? 162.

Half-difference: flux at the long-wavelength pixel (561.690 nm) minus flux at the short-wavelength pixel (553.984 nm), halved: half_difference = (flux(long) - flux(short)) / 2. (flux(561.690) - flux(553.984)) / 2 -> -1.1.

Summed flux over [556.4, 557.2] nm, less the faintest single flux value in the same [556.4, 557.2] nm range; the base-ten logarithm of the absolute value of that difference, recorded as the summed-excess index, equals 2.49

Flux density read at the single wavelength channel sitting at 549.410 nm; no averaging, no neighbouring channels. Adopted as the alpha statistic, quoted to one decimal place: 150.0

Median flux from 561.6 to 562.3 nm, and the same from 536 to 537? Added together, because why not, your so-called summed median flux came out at 319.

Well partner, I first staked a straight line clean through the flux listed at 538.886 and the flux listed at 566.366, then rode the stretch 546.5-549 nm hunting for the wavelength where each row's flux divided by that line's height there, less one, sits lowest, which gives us 548.905 nm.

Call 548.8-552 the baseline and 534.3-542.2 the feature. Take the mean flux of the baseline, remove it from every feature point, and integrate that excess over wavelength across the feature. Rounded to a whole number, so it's 75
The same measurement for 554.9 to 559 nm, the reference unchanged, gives 62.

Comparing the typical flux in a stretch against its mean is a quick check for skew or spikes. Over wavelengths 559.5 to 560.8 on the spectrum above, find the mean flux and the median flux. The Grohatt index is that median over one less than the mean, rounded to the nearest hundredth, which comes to 0.99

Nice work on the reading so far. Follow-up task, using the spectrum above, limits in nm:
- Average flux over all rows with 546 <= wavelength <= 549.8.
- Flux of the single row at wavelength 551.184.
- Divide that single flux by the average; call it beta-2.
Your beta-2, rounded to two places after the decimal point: 0.96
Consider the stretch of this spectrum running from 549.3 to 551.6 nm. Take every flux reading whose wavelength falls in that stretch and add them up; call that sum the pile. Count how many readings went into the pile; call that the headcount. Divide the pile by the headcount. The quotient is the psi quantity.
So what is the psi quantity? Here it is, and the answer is 147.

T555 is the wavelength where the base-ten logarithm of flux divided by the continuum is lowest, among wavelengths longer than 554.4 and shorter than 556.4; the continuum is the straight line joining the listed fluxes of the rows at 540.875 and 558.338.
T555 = 556.284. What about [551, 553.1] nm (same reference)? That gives 551.692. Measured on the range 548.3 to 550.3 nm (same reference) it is 550.170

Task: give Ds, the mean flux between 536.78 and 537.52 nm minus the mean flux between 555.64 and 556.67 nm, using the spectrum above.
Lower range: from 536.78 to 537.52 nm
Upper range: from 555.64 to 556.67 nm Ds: -1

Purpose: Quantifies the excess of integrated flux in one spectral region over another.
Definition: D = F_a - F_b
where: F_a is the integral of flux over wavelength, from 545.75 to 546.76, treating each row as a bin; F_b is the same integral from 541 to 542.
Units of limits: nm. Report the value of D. -2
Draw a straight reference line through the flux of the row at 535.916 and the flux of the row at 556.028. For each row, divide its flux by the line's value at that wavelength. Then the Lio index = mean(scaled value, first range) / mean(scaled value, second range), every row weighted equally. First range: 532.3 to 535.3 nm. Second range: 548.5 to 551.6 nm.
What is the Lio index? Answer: 1.09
